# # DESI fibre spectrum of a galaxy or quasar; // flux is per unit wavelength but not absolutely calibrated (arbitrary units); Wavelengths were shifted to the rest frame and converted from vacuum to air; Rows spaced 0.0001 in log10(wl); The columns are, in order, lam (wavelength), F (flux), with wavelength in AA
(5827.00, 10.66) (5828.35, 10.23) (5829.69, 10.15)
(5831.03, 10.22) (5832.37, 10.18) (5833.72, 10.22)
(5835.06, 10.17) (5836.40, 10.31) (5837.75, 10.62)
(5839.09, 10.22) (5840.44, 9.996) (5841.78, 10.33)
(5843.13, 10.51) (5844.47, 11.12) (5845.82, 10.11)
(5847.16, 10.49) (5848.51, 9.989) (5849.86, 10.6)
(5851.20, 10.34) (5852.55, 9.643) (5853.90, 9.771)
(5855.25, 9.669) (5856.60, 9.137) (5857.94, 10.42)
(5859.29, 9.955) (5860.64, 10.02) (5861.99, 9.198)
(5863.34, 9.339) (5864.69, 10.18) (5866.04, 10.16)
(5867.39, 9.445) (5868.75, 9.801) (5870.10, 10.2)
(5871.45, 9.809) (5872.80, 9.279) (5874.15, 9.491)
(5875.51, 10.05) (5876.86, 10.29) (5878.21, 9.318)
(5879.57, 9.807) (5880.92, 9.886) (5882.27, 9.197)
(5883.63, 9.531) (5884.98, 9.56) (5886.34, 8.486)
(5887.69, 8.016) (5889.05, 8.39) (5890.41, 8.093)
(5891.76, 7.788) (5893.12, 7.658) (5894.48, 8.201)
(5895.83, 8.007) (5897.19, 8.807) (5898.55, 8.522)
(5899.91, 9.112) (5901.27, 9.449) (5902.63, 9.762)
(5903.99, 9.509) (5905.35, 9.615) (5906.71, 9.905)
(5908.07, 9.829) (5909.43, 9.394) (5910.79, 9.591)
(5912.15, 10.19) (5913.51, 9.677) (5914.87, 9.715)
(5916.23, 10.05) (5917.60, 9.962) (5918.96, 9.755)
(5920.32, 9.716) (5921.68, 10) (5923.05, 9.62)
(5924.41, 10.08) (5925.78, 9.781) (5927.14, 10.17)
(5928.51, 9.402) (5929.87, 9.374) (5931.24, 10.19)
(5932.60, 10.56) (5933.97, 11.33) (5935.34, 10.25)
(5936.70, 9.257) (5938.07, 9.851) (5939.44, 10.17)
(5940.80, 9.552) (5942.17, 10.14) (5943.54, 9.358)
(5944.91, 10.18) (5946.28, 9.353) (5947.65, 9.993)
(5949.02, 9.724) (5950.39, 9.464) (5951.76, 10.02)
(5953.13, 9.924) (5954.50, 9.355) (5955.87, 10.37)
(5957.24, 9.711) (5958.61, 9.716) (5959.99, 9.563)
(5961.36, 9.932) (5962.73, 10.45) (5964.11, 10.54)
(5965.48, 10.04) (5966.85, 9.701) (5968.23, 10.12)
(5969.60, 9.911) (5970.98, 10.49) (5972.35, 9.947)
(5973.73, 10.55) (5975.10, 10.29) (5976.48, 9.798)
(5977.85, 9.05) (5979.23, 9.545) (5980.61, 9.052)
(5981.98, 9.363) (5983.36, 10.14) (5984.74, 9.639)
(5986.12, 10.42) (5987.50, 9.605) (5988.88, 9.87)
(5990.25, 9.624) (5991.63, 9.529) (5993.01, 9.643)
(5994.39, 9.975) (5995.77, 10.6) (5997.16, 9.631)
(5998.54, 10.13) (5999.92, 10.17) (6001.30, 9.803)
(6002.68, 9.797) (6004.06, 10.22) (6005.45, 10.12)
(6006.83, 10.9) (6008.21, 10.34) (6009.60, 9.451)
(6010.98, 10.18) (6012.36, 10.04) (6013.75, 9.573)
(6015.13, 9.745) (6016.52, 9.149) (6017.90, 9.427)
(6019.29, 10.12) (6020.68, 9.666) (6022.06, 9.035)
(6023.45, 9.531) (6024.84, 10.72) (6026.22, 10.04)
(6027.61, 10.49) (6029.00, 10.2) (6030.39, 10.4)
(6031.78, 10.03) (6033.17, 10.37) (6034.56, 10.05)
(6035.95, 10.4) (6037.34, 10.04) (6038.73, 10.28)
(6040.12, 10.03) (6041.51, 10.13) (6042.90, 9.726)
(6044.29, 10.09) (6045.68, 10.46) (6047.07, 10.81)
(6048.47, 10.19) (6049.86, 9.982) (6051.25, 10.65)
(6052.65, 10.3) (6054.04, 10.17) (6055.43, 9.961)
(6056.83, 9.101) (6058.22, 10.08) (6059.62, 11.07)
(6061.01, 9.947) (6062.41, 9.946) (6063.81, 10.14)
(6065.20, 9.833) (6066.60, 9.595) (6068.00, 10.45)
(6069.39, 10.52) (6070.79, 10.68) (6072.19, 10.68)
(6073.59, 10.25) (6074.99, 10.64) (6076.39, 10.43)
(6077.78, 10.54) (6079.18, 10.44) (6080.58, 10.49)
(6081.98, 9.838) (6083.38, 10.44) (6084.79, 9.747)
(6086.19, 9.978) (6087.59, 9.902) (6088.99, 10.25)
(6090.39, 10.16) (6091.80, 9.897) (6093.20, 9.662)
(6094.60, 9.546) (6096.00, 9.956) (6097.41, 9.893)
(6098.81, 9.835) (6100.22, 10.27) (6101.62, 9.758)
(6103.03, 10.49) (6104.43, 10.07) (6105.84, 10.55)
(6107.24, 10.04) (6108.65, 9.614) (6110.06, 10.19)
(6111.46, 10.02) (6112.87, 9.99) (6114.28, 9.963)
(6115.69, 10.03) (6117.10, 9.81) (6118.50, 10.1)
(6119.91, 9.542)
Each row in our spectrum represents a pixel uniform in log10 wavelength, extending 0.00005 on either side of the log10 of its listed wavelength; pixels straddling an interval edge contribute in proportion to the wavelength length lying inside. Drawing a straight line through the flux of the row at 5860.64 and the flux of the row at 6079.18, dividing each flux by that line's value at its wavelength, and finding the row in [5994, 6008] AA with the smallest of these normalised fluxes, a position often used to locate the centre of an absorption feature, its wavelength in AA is 5997.16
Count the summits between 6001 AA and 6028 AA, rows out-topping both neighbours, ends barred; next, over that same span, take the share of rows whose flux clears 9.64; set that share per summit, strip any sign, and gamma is 0.12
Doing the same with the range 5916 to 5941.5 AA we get 0.15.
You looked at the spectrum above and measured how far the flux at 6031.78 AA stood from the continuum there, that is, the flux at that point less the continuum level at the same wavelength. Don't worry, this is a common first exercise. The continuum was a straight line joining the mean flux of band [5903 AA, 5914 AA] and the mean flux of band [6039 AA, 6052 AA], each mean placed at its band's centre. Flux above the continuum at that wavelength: -0.15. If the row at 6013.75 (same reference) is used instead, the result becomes -0.54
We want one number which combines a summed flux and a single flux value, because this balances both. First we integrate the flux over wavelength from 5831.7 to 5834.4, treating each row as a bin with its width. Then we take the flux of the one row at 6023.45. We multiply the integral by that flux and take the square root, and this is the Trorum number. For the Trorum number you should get 16.2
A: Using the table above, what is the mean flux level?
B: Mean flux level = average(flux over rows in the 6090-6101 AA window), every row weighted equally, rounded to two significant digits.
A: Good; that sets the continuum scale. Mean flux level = 9.9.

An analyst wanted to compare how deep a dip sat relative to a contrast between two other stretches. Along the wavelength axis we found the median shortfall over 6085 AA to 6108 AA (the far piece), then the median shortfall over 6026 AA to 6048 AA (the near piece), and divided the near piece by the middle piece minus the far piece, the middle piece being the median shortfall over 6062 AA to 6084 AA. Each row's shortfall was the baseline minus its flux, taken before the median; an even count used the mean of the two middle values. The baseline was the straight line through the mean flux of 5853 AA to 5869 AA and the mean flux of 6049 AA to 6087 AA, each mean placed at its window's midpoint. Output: 0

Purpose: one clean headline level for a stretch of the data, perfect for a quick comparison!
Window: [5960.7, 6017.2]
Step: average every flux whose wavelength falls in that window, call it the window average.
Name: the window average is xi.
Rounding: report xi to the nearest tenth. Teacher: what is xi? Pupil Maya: 9.9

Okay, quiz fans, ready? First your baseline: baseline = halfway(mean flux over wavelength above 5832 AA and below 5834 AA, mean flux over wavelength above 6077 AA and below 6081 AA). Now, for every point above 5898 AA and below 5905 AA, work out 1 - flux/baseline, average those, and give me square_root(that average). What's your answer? 0.32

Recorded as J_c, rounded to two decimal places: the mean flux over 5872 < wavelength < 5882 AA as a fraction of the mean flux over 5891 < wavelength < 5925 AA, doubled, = 2.08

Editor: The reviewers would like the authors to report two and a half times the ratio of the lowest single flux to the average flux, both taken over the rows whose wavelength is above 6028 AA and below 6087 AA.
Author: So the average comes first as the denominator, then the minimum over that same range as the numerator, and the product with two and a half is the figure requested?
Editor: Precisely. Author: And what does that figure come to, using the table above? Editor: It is 2.23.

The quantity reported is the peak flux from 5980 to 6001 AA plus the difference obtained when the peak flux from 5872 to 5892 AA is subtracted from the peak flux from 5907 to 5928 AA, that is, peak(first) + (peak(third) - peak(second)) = 10.5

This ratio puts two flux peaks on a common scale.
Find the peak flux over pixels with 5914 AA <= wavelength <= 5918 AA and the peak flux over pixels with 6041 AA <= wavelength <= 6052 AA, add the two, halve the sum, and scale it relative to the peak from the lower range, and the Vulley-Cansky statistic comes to 1.04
